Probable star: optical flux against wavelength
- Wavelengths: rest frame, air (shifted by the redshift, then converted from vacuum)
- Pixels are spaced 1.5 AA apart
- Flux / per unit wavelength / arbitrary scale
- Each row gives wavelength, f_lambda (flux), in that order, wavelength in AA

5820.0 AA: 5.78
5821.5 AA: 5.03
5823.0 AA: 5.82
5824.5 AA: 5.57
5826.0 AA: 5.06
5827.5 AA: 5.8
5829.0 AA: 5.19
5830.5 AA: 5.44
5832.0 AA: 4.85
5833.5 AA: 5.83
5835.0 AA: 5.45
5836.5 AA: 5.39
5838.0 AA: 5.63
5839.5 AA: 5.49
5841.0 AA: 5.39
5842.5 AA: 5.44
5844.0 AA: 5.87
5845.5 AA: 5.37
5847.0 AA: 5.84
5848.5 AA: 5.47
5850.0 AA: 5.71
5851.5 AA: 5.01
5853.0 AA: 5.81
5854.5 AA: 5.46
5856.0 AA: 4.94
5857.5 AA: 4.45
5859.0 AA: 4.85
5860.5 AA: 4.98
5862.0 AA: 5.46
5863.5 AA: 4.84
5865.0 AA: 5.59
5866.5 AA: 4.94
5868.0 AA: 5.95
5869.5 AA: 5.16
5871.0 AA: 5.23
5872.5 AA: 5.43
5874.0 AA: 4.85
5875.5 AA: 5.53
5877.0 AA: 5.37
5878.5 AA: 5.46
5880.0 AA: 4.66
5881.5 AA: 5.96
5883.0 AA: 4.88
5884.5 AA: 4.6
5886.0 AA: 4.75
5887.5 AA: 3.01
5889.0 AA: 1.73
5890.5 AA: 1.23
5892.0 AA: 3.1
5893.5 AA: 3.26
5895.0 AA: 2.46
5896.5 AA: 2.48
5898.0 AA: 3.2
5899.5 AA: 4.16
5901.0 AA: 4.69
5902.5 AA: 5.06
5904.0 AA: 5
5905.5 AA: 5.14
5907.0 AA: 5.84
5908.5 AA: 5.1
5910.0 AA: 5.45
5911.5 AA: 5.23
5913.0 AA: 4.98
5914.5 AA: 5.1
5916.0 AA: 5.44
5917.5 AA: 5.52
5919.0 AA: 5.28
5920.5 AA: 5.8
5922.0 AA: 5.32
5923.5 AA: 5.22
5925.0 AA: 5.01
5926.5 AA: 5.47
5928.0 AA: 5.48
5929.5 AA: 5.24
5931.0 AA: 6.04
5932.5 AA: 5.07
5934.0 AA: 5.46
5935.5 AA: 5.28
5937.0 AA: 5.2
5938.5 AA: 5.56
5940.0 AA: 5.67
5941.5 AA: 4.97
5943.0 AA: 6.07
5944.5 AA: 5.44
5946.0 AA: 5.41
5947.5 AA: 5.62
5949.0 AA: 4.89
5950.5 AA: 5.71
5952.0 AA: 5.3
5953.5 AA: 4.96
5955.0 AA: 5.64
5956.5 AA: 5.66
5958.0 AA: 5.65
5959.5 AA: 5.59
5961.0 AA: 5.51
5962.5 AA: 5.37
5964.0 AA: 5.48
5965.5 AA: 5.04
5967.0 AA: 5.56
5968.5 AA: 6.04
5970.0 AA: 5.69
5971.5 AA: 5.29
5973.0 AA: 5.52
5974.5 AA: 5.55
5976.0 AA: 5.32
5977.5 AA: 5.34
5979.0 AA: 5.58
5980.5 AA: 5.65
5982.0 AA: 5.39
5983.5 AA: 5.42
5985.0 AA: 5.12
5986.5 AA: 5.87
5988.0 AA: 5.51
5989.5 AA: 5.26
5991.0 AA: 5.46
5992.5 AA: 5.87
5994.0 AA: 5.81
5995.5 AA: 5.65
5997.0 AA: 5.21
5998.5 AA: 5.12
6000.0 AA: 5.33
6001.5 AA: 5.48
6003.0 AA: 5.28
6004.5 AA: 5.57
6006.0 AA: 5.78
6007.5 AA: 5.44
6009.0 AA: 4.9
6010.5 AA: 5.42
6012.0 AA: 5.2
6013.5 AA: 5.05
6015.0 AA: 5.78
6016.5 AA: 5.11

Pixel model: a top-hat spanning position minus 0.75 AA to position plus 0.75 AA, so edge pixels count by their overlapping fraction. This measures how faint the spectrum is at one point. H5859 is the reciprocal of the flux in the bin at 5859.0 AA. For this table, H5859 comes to 0.206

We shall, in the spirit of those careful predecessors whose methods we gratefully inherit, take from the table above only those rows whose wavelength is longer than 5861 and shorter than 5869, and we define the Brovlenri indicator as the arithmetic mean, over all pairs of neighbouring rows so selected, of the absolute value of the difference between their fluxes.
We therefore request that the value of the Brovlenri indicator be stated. 0.76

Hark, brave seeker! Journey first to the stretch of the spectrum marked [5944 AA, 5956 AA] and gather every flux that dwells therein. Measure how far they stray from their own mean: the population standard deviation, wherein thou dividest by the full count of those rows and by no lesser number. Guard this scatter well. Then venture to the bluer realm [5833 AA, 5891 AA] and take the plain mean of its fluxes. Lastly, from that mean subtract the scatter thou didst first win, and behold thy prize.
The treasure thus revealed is 4.8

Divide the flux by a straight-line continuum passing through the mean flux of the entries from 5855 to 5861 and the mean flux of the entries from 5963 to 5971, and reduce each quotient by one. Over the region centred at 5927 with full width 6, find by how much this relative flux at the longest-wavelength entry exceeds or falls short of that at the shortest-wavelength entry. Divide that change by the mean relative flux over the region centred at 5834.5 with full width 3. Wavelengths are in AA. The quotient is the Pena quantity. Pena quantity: 0.2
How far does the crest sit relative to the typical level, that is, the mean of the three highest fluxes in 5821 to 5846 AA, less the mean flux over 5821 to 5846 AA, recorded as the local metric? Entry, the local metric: 0.39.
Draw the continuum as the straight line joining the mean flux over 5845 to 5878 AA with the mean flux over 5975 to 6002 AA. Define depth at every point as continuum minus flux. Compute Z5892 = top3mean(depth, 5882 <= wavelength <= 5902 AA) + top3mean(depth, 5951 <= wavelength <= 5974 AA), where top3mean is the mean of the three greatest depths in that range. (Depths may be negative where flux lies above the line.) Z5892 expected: 3.9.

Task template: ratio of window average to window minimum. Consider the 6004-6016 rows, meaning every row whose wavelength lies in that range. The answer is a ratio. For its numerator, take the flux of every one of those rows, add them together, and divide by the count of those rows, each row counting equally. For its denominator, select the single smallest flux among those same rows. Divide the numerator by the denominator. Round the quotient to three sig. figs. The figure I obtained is 1.10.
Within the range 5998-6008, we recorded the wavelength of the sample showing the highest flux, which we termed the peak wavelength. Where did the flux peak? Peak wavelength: 6006.0 AA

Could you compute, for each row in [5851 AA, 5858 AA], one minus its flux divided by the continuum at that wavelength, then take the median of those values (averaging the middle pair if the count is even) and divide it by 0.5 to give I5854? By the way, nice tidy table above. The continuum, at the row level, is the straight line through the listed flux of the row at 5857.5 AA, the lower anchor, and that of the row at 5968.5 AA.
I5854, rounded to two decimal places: -0.30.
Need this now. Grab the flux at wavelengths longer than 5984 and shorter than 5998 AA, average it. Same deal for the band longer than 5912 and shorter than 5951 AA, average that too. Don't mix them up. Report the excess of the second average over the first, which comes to -0.13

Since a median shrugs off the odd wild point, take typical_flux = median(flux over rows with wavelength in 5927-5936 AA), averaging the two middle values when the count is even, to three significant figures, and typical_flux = 5.37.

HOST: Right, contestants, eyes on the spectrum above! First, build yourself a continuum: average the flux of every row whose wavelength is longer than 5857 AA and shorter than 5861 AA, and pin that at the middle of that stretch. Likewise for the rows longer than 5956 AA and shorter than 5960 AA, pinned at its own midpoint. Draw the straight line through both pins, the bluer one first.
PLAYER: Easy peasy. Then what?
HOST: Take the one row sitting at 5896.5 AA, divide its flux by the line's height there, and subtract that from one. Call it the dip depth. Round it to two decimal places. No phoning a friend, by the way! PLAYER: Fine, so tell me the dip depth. 0.51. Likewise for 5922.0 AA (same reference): 0.00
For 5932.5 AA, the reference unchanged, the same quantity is 0.06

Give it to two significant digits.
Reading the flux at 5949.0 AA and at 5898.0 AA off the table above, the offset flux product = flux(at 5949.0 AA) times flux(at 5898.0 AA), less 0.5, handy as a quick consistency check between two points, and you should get 15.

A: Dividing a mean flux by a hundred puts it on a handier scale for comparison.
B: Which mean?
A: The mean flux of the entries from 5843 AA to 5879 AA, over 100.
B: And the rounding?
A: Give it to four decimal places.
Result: 0.0532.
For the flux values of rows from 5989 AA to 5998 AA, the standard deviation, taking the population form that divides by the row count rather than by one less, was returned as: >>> 0.25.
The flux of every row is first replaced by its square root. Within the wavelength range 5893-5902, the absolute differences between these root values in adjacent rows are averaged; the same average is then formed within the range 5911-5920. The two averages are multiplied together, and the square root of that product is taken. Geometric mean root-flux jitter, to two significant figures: 0.087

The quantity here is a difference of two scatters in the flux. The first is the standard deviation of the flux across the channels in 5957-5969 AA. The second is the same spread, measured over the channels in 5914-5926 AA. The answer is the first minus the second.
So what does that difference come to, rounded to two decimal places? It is 0.03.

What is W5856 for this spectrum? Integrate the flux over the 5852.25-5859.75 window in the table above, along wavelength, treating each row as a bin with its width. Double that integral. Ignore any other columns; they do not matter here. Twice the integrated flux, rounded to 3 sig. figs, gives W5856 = 76.5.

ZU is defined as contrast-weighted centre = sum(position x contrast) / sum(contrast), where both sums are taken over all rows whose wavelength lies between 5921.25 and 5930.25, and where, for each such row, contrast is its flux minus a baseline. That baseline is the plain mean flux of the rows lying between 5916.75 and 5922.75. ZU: 5925.2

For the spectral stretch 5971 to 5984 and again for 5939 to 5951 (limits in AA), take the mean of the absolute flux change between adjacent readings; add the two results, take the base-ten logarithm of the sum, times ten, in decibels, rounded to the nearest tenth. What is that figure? -1.3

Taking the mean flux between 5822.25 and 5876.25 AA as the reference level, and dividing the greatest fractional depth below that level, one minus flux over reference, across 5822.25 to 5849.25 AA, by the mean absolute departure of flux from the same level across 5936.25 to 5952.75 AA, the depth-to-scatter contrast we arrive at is 0.35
